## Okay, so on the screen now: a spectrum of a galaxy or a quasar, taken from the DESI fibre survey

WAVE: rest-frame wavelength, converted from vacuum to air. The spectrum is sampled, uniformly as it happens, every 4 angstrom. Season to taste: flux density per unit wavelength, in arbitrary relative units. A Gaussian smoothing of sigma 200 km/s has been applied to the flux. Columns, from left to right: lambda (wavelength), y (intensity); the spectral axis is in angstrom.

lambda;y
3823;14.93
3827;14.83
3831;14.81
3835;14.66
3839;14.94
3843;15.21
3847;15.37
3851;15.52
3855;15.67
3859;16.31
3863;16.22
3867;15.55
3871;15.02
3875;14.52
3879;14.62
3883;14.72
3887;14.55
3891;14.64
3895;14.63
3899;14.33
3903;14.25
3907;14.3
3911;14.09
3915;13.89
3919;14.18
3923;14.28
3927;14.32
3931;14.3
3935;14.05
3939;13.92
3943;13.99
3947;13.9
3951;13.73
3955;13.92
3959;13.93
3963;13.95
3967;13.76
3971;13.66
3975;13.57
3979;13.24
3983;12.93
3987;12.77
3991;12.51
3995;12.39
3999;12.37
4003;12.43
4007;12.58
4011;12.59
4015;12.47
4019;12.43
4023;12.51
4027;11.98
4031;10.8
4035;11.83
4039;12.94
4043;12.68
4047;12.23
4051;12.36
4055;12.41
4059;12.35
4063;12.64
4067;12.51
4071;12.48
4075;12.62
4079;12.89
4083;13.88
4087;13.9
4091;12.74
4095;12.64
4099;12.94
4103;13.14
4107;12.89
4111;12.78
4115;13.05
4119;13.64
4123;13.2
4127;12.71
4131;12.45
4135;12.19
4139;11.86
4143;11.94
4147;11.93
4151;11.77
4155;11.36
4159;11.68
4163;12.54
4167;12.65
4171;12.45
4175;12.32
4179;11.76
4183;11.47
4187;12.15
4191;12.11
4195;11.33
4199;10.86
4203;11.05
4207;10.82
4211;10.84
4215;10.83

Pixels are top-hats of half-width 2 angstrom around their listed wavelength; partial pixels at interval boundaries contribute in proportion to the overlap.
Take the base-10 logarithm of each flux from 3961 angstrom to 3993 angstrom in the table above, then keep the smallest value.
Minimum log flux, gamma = 1.10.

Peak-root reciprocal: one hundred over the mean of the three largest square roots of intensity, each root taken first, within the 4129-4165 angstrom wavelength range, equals 28.4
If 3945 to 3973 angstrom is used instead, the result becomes 26.8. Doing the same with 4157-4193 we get 28.2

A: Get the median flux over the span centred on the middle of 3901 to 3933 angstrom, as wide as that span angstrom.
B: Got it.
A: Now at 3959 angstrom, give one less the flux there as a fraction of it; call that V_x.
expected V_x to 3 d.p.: 0.023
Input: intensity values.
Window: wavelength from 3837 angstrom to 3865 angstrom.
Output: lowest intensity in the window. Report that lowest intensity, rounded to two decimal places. 14.94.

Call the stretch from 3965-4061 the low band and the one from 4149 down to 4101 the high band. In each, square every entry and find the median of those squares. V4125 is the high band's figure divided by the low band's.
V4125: 1.0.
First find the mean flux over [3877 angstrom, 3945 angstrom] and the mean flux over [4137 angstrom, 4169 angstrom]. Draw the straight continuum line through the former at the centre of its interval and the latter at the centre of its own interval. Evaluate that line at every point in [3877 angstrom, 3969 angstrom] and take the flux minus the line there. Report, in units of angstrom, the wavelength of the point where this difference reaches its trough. 3915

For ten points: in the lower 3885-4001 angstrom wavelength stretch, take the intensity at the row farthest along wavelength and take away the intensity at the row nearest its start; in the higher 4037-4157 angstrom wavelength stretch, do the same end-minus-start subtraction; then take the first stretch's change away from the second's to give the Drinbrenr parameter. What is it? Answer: 0.6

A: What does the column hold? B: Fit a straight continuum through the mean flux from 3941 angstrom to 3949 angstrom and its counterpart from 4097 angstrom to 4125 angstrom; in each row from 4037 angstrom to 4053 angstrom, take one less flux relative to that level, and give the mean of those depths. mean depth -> 0.07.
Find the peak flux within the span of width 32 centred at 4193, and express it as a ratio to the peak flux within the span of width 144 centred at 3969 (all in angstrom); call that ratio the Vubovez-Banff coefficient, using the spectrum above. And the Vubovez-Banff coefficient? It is 0.85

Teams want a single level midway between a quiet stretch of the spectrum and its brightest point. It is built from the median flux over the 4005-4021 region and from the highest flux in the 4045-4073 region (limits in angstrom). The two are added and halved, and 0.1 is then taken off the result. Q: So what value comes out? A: 12.5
